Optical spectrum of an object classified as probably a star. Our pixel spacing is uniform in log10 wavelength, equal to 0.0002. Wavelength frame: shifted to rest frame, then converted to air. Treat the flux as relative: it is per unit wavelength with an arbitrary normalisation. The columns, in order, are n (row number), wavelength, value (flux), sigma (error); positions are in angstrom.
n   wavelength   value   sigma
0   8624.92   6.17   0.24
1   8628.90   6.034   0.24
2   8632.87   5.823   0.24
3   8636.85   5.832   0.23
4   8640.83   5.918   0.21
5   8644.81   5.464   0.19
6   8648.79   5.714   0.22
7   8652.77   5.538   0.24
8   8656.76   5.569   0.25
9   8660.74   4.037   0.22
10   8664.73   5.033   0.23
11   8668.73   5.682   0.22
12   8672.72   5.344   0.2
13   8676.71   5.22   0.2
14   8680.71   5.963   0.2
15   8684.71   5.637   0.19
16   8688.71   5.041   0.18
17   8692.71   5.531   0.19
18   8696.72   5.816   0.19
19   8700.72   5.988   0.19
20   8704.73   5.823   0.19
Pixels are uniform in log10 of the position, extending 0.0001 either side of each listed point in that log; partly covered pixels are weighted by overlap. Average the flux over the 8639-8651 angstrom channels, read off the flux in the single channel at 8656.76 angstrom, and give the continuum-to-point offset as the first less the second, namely 0.1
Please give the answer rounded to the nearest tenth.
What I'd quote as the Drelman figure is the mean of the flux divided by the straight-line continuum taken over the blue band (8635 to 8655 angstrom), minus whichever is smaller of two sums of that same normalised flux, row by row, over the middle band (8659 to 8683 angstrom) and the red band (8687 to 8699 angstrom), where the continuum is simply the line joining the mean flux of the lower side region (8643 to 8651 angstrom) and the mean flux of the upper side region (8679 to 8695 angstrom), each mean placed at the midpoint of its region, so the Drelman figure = -1.9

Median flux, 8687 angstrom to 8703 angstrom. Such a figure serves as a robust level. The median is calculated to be 5.67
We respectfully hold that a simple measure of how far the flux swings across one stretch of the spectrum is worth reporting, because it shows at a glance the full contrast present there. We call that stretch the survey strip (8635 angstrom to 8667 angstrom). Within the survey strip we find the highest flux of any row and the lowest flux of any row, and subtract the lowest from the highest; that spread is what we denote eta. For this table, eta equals 1.88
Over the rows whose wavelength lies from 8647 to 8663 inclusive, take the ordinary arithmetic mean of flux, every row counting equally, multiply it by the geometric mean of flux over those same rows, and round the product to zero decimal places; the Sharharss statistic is 27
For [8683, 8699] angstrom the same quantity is 30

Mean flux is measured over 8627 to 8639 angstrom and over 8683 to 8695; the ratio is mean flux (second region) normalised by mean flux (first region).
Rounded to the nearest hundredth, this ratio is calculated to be 0.92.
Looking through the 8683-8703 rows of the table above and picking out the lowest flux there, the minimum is 5.041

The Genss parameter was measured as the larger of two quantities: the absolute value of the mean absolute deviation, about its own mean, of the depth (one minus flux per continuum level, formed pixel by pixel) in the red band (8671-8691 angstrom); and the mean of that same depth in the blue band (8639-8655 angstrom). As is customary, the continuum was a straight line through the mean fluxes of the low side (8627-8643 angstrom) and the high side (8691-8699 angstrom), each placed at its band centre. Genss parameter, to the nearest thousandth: 0.051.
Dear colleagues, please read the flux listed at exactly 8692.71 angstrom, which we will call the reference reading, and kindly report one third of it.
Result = 1.84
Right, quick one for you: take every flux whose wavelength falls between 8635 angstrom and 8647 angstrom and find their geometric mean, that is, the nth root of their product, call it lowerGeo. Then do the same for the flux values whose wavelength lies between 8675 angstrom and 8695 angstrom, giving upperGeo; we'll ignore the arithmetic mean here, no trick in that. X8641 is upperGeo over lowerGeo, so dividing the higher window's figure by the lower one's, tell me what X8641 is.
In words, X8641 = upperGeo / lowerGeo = 0.95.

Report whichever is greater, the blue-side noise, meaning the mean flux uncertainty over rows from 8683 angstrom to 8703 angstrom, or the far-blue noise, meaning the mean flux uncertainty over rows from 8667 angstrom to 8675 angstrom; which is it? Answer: 0.210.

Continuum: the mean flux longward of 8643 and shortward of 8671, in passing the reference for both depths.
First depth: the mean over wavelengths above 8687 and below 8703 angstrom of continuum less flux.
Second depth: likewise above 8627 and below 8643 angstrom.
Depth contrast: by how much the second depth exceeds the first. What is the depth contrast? -0.3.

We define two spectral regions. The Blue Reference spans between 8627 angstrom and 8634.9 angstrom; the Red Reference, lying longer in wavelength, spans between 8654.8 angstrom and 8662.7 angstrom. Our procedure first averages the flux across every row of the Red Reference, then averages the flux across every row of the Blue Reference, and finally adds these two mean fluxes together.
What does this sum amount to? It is 10.7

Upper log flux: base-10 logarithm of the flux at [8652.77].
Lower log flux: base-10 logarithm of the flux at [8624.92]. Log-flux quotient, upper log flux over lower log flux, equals 0.94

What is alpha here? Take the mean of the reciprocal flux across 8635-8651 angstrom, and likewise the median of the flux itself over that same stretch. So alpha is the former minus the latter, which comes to -5.60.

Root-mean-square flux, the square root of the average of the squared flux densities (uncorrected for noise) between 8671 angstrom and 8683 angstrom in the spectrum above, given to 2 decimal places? 5.52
